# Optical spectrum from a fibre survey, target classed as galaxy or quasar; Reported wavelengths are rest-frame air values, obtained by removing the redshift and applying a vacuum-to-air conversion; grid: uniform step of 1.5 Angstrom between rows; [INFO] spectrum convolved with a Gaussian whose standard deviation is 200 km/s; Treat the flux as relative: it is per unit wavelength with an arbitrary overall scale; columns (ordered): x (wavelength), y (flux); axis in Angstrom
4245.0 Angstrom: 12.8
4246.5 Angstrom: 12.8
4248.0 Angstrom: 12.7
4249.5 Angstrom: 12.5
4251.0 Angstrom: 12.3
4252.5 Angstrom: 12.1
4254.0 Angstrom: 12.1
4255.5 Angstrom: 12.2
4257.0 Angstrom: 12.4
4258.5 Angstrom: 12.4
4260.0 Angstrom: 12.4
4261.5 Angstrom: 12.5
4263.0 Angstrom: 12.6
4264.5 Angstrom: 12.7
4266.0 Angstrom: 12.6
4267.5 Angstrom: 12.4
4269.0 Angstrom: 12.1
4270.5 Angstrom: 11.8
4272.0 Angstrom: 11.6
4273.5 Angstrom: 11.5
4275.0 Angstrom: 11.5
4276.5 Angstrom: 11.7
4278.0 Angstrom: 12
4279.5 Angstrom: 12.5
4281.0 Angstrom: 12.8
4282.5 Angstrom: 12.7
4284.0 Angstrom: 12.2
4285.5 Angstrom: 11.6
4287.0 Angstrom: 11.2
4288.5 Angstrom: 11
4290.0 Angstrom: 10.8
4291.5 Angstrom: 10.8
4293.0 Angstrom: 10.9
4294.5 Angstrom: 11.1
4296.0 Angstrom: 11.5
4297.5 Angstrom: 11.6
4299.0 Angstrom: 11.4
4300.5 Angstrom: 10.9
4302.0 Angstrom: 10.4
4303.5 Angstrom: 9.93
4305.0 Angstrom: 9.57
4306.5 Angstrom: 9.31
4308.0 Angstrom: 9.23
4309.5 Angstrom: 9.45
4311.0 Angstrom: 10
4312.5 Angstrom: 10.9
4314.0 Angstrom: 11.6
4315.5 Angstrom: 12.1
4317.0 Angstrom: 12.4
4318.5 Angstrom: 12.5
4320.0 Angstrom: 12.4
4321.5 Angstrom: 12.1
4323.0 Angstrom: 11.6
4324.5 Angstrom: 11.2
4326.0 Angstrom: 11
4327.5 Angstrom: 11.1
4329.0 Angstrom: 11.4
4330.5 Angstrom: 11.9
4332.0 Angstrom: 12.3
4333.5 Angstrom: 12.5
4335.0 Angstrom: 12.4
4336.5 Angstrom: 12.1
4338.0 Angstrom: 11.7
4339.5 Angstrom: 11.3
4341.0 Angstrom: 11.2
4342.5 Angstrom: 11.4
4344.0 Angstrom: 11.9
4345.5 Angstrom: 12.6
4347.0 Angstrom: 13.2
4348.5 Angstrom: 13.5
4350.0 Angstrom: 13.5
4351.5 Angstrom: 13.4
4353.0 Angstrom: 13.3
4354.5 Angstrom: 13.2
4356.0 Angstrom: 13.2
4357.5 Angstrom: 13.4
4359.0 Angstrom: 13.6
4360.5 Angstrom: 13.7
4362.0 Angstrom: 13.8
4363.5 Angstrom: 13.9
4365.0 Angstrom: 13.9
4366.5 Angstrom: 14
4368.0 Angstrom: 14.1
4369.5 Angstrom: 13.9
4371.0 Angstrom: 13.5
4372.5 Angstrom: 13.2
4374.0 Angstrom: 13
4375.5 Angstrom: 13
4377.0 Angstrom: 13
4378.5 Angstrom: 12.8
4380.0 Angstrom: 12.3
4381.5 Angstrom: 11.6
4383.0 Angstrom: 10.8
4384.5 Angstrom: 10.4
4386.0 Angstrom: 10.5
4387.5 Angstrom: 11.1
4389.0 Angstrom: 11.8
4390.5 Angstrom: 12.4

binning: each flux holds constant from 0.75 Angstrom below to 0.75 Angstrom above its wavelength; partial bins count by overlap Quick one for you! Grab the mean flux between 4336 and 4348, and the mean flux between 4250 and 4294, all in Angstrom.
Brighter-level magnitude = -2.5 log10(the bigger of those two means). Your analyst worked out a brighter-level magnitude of -2.70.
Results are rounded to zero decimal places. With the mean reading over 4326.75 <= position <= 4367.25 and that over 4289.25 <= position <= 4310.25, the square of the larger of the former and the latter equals 162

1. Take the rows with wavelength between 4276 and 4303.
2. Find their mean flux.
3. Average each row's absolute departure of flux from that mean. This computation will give 0.6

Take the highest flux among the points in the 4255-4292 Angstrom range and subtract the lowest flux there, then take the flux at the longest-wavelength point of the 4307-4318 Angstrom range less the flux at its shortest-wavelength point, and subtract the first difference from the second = 1.2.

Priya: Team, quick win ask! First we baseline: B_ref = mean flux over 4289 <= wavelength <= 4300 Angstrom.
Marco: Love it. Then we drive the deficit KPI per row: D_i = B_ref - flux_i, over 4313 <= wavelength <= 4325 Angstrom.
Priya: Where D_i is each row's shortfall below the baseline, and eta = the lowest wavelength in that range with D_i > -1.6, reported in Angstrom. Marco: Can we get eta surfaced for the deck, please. 4314.0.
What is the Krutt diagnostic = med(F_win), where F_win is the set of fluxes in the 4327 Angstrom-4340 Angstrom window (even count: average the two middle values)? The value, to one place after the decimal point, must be 11.9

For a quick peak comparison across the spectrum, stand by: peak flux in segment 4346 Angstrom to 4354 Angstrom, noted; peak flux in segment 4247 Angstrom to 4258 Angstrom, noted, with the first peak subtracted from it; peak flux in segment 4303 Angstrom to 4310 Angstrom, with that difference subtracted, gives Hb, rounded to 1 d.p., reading 10.7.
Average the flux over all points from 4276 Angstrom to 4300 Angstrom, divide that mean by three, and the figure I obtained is 3.87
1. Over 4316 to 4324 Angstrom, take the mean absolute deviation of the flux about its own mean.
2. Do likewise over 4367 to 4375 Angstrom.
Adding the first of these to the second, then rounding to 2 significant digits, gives 0.65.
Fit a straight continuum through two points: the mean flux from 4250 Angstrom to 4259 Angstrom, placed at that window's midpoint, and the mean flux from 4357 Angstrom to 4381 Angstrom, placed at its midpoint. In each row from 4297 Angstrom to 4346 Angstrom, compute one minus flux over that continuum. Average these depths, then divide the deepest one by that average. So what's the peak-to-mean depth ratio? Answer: 2.21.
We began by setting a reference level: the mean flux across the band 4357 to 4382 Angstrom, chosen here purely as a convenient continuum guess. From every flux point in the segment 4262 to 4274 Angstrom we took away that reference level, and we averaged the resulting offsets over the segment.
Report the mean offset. -1.17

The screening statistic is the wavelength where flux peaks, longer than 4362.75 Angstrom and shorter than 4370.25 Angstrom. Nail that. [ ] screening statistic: 4368.0 Angstrom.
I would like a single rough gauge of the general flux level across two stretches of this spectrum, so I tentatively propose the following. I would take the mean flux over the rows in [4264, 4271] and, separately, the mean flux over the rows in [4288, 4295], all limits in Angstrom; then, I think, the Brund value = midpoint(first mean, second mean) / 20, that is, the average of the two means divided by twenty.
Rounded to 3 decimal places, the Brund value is 0.581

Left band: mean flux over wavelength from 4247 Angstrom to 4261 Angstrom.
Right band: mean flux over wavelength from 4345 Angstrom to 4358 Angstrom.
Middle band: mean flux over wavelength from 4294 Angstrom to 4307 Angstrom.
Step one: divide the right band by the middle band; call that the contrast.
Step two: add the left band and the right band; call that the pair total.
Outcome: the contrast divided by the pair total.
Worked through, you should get 0.049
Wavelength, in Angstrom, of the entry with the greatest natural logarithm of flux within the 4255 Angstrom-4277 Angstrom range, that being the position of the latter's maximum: 4264.5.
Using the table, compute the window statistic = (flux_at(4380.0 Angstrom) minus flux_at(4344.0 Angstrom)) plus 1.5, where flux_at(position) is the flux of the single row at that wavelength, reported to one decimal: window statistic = 1.9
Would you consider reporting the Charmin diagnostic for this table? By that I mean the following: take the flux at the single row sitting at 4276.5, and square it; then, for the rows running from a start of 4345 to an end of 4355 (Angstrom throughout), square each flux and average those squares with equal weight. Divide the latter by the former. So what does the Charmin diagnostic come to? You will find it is 1.3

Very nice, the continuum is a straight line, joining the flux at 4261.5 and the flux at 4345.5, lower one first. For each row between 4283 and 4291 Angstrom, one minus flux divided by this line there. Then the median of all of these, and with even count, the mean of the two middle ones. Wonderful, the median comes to 0.11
